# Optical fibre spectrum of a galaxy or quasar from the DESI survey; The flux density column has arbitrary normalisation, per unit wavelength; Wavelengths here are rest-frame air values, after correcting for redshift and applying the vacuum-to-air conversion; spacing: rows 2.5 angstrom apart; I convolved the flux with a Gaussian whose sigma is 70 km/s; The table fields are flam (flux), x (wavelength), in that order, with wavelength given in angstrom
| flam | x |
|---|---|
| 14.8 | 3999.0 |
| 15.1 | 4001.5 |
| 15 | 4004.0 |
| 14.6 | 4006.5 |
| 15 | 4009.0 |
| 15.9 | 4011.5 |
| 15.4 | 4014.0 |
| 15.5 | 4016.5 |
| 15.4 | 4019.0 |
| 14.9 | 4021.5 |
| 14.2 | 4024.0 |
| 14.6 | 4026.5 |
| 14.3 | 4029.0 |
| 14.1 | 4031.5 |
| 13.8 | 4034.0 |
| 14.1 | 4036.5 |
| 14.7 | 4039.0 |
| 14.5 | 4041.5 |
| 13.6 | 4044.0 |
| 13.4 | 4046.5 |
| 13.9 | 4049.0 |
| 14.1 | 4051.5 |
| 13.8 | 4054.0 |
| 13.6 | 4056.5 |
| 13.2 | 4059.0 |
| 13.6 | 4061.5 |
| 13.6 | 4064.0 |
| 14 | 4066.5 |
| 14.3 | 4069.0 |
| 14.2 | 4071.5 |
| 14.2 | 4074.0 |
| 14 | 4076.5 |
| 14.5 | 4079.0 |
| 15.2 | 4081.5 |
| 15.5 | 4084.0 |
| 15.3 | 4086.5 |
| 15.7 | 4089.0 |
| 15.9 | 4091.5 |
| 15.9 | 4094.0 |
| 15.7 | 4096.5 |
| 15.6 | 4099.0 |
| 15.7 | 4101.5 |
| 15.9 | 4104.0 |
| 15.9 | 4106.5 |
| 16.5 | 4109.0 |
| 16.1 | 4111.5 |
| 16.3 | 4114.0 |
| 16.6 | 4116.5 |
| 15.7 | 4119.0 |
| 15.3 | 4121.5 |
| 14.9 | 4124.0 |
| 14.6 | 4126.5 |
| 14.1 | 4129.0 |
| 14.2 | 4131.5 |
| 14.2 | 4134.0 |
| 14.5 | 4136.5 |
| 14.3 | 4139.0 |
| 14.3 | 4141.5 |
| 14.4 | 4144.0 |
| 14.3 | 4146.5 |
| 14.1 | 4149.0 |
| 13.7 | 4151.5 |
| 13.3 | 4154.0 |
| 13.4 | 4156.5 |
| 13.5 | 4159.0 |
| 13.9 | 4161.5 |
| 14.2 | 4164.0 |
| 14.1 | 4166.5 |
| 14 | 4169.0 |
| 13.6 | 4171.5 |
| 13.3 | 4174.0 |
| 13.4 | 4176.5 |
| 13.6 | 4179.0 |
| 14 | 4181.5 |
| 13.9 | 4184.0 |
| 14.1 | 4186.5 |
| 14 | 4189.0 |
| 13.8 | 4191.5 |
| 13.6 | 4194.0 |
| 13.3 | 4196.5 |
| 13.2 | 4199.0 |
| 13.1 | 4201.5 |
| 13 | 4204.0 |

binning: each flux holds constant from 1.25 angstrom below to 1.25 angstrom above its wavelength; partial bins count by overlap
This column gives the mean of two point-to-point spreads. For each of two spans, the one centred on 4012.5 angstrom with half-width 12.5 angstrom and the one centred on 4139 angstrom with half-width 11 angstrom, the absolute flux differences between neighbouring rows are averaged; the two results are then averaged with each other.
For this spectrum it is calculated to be 0.268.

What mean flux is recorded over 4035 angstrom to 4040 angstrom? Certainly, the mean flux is 14.4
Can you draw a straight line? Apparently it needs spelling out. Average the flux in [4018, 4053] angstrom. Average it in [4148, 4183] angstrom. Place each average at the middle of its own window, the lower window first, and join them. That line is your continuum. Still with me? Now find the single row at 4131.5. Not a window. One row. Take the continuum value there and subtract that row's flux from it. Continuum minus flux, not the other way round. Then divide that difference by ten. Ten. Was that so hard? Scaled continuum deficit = -0.034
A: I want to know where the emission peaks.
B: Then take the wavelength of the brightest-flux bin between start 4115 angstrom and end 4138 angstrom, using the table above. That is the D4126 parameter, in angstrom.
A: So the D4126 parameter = 4116.5 angstrom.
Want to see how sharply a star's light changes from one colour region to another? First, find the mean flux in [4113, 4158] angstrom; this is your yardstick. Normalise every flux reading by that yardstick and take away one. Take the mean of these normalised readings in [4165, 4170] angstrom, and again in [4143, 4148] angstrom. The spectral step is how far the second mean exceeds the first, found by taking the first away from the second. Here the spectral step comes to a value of 0.02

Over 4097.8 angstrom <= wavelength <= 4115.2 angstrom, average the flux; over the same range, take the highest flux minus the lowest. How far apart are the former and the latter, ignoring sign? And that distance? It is 15.1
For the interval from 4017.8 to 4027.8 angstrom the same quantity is 13.6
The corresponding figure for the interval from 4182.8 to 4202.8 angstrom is 12.6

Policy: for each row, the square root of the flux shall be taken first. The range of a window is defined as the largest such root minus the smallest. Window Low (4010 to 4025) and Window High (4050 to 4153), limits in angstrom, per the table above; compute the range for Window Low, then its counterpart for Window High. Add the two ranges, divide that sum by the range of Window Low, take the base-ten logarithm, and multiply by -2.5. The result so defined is -1.2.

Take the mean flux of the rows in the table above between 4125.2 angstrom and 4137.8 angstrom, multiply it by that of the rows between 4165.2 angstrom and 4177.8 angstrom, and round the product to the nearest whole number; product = 196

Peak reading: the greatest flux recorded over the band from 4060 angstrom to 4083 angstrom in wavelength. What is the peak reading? 15.2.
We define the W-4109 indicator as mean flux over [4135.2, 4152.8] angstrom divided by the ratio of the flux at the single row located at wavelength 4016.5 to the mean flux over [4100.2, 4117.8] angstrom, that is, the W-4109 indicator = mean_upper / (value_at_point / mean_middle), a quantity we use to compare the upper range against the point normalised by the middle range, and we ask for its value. 14.8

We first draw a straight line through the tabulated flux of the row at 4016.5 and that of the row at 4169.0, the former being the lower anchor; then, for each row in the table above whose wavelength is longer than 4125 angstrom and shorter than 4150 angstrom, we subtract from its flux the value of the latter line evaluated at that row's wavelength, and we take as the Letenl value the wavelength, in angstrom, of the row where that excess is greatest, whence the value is 4126.5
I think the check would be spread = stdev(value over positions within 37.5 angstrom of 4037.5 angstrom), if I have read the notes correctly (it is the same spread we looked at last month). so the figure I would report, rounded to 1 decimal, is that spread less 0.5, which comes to 0.2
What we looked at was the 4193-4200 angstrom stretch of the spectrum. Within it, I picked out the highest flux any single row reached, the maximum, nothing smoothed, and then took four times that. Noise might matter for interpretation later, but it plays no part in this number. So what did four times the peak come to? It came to 54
